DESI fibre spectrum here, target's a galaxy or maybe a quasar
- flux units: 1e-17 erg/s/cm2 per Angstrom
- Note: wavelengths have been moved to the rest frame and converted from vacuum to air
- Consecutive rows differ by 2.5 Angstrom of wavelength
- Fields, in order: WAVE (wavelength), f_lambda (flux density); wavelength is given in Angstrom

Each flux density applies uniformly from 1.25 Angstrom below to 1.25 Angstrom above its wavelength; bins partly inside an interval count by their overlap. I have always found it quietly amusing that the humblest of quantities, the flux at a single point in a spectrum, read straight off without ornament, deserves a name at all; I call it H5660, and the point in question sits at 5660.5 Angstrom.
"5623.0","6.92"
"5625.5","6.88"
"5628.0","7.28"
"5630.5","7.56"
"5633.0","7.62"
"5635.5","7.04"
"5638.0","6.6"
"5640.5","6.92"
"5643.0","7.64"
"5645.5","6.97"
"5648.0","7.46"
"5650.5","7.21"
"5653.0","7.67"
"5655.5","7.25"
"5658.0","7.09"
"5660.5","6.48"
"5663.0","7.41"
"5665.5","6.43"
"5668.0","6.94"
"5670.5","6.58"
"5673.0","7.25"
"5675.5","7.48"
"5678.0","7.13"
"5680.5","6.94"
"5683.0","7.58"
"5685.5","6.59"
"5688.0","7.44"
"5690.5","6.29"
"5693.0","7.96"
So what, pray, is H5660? 6.48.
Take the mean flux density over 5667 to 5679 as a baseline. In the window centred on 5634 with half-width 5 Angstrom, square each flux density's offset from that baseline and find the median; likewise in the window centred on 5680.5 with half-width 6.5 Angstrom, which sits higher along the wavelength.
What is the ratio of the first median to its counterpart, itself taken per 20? 0.071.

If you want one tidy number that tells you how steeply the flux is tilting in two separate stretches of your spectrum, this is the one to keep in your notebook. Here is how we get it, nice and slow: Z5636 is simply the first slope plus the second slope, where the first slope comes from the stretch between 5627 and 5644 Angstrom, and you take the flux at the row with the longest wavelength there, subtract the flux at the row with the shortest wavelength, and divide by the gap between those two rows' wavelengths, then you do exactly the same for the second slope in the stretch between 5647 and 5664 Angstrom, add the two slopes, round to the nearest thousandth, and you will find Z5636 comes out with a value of 0.021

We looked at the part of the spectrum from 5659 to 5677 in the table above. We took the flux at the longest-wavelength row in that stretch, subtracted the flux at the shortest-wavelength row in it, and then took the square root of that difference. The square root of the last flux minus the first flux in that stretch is 1.00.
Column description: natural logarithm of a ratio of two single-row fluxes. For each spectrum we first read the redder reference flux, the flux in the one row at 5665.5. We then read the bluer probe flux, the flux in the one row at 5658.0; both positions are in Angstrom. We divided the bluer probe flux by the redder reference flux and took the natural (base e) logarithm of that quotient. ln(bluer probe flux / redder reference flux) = 0.10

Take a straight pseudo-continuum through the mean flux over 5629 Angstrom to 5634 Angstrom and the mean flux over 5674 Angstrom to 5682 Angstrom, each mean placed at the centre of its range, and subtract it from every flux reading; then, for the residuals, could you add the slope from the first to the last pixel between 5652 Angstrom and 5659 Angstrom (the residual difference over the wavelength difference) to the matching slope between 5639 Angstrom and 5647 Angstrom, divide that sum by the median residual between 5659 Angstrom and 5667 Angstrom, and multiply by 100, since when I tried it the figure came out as 10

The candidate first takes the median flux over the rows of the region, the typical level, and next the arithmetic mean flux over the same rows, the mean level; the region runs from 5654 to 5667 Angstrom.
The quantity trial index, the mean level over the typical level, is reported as 0.98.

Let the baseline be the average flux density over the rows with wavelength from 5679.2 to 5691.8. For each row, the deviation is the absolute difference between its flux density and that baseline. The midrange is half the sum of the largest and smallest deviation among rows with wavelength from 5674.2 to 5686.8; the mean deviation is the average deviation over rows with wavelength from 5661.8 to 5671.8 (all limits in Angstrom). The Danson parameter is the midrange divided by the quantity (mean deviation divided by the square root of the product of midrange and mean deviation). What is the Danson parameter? 0.31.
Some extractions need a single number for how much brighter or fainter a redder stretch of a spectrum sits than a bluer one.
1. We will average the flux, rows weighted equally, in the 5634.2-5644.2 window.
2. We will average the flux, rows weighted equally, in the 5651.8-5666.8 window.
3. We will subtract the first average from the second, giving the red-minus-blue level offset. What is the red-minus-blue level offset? 0.0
